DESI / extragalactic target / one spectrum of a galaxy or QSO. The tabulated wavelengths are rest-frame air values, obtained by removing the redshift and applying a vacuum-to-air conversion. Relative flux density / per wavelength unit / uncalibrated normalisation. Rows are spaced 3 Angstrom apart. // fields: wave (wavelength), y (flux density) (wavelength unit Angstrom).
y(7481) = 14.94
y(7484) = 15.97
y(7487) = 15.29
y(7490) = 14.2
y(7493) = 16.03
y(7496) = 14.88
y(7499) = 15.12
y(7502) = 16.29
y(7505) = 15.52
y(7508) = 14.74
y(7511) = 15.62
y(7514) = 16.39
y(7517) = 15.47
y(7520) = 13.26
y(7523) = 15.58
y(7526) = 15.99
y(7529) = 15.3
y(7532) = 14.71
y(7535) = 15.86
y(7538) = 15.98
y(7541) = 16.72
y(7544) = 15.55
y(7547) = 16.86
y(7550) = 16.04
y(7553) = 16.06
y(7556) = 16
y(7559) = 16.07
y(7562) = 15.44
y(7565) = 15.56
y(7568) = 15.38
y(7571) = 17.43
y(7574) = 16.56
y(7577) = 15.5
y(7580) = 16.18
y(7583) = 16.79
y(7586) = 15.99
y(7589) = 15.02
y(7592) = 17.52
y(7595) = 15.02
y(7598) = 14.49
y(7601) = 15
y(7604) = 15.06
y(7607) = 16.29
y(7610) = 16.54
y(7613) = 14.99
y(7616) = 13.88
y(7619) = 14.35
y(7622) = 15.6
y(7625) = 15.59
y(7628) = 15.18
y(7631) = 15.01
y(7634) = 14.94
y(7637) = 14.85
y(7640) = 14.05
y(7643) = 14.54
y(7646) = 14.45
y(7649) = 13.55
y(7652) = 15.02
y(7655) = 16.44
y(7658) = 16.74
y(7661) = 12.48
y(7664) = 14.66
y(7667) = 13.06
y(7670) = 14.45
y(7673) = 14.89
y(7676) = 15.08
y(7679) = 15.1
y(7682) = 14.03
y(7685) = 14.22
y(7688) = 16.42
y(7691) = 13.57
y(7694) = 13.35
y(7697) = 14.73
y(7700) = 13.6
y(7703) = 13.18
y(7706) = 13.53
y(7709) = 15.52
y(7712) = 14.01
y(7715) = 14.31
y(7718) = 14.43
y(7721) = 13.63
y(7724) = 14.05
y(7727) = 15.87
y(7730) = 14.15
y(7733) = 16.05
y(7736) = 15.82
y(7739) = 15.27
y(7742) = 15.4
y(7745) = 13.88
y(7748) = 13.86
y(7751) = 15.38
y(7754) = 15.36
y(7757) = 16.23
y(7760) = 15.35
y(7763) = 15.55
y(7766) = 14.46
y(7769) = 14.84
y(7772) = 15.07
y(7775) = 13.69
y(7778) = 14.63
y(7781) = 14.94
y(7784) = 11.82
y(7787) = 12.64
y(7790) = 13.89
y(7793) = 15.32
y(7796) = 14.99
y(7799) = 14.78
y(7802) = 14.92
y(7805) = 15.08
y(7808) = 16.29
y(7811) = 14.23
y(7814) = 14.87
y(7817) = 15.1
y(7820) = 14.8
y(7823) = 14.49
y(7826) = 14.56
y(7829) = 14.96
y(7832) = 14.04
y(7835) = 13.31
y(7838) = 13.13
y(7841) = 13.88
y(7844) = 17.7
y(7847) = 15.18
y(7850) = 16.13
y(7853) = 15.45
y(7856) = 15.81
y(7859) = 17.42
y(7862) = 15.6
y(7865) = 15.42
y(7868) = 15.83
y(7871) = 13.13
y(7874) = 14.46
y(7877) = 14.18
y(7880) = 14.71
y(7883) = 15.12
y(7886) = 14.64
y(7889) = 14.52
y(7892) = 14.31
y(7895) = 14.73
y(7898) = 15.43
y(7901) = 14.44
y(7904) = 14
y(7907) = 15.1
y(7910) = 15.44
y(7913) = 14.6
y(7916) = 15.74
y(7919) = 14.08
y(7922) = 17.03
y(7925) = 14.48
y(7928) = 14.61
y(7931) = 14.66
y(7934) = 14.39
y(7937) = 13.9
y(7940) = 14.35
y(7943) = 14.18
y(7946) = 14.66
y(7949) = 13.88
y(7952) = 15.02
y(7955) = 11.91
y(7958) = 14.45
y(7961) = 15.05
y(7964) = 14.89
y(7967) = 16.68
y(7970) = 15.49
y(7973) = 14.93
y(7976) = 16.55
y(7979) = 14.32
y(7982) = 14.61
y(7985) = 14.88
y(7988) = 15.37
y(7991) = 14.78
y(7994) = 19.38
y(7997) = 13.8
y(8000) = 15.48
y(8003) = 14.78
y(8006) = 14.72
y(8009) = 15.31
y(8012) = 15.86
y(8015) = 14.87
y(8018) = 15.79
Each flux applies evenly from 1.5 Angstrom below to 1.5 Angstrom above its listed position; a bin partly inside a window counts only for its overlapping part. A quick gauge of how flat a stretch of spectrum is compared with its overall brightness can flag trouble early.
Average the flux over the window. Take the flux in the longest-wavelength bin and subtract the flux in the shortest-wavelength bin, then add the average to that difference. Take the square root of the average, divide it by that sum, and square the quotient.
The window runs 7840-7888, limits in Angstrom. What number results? 0.059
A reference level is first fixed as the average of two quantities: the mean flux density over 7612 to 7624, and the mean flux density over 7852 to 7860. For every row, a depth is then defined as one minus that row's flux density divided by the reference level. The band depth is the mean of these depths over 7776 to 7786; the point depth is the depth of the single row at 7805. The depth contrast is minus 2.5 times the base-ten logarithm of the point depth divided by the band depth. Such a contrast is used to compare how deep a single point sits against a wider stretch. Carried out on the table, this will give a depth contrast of 1.6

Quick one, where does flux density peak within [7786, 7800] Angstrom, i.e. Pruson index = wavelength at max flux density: 7793 Angstrom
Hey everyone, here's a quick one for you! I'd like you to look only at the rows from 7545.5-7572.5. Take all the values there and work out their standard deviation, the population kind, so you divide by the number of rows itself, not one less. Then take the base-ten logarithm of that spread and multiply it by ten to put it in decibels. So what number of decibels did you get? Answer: -2.0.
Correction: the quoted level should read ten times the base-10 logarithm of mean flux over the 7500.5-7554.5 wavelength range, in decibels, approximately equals 11.9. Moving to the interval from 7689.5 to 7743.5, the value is 11.6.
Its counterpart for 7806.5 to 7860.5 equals 11.8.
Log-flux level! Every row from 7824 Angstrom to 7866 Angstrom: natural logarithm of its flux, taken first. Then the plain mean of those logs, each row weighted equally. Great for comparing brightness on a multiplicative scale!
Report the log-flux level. 2.72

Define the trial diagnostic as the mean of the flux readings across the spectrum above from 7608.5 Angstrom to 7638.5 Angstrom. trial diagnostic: 15.1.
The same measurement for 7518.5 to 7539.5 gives 15.2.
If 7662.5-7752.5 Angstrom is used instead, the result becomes 14.5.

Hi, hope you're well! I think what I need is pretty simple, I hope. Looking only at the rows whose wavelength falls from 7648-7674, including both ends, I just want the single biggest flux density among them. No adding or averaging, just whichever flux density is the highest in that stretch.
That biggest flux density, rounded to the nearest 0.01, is 16.74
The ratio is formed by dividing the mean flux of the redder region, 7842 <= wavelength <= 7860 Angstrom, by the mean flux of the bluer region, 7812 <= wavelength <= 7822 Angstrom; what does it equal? 1.09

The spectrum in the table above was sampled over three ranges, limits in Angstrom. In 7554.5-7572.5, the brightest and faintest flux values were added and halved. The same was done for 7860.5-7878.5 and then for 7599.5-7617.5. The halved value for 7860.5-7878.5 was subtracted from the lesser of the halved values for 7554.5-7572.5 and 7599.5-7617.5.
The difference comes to 0.73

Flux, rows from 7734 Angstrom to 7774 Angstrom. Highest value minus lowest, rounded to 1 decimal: 2.4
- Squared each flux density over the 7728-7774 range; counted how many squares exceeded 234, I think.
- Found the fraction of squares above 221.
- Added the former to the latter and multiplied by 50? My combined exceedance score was 433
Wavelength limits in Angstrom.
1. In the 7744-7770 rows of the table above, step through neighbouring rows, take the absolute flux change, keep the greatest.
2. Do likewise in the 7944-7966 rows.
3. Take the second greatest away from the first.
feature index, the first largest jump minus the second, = -1.6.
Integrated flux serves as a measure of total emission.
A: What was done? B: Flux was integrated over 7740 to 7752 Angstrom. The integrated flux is 176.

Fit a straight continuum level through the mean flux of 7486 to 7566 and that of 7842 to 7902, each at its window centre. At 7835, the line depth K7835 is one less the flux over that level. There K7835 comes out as 0.13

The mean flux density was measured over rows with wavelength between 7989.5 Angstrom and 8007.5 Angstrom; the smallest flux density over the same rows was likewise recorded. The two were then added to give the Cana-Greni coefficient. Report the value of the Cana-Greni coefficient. 29.3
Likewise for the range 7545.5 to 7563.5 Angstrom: 31.5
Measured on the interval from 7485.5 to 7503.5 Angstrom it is 29.5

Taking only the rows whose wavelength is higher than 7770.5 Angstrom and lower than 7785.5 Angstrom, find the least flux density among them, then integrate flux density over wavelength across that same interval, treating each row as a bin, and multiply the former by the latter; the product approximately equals 2488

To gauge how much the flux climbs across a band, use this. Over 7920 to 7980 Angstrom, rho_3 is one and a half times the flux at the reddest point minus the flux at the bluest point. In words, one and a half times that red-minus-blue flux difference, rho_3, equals -4.1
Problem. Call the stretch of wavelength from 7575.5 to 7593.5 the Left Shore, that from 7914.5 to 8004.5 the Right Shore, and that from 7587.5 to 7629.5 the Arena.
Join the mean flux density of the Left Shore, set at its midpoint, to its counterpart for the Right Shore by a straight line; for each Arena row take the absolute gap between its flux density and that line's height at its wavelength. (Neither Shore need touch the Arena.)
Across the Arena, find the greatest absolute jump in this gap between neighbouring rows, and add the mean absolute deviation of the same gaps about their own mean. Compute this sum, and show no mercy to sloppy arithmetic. 1.7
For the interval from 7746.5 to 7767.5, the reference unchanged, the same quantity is 2.0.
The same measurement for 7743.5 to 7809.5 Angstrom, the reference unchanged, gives 3.8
